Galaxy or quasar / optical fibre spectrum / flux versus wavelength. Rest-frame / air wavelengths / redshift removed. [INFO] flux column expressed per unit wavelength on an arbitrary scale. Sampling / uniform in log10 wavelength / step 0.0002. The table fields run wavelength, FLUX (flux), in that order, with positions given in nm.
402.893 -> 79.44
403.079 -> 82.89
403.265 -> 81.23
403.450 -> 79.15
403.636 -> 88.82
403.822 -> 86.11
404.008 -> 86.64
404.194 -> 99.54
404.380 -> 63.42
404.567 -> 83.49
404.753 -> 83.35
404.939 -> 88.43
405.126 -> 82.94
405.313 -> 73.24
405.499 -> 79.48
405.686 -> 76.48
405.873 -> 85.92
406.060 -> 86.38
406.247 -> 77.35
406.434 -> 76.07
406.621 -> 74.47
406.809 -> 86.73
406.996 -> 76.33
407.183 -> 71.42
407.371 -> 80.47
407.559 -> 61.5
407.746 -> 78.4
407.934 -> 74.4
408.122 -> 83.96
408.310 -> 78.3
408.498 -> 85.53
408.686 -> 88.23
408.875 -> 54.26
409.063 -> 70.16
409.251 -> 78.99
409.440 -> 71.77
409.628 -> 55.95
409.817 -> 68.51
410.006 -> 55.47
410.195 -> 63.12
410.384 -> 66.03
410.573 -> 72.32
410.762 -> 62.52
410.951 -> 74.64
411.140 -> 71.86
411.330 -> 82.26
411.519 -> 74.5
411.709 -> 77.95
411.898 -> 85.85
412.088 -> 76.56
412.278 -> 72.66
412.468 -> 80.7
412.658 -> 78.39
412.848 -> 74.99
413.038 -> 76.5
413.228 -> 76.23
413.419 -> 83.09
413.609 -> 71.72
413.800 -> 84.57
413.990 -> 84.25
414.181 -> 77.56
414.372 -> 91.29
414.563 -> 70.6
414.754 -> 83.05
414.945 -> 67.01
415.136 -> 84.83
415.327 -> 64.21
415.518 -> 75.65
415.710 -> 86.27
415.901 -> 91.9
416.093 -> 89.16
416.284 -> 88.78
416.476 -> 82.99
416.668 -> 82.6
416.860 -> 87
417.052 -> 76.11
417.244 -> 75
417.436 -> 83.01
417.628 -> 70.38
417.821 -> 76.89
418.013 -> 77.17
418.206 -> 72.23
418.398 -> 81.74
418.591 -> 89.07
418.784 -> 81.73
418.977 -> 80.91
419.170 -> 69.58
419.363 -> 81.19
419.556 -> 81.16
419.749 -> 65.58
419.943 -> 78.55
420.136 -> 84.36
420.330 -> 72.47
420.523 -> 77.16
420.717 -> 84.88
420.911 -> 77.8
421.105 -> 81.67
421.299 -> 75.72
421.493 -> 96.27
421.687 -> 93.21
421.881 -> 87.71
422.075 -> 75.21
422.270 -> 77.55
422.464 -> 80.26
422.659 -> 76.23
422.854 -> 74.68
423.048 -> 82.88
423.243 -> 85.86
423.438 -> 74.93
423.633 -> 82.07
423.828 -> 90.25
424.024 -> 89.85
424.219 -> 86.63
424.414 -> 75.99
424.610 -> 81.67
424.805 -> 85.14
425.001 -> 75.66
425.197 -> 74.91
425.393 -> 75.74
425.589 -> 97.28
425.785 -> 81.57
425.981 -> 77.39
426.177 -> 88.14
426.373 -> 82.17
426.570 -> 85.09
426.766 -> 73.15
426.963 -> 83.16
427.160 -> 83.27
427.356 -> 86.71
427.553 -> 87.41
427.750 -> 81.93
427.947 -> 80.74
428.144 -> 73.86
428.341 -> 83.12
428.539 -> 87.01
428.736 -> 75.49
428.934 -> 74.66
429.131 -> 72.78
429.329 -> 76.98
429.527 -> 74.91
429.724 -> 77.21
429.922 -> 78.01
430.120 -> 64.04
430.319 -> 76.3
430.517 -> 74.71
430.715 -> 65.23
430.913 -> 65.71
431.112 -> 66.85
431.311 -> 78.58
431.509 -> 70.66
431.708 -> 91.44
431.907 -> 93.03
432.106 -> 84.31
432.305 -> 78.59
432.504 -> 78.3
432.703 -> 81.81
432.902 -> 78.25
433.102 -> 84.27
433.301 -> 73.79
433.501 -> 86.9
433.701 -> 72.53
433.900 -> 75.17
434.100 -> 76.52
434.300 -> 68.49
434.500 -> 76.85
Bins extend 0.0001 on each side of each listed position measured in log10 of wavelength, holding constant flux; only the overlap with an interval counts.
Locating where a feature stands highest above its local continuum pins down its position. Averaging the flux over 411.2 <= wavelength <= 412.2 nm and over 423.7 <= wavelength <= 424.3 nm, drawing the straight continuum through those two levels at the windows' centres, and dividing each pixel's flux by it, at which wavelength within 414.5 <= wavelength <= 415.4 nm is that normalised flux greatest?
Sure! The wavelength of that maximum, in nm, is 415.136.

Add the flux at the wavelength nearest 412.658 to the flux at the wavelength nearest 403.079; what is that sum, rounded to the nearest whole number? 161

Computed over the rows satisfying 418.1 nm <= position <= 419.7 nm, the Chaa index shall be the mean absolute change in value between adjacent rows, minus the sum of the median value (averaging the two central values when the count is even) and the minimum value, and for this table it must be -144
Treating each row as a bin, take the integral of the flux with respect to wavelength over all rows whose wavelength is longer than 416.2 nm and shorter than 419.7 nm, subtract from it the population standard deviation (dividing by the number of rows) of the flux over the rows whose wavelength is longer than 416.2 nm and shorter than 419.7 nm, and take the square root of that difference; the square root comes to 16.5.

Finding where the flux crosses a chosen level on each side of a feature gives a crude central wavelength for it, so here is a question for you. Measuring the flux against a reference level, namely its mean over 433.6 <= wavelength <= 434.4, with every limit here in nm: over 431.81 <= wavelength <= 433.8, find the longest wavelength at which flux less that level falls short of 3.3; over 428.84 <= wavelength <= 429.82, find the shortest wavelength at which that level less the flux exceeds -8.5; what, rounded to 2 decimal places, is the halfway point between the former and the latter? 431.32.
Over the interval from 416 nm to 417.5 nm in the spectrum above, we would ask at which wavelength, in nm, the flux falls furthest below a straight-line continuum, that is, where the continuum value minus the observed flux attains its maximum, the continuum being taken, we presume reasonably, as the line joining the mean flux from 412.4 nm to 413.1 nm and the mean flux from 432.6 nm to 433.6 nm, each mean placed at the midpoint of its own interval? 417.244 nm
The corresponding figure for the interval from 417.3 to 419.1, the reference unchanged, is 417.628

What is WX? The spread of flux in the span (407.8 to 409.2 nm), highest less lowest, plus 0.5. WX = 34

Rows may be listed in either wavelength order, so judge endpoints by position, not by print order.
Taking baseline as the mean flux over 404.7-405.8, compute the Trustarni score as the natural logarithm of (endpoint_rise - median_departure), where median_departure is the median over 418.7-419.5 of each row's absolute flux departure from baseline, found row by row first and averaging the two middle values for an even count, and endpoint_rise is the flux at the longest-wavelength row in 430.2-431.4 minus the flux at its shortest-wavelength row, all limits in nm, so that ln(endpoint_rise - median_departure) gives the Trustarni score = 0.4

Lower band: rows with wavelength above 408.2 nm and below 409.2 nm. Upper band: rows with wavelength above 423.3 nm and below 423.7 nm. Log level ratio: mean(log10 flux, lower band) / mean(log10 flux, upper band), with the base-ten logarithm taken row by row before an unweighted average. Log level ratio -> 0.99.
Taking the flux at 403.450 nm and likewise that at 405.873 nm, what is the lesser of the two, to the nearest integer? 79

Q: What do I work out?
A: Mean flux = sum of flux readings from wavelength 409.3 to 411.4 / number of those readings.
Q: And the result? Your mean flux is 67.7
